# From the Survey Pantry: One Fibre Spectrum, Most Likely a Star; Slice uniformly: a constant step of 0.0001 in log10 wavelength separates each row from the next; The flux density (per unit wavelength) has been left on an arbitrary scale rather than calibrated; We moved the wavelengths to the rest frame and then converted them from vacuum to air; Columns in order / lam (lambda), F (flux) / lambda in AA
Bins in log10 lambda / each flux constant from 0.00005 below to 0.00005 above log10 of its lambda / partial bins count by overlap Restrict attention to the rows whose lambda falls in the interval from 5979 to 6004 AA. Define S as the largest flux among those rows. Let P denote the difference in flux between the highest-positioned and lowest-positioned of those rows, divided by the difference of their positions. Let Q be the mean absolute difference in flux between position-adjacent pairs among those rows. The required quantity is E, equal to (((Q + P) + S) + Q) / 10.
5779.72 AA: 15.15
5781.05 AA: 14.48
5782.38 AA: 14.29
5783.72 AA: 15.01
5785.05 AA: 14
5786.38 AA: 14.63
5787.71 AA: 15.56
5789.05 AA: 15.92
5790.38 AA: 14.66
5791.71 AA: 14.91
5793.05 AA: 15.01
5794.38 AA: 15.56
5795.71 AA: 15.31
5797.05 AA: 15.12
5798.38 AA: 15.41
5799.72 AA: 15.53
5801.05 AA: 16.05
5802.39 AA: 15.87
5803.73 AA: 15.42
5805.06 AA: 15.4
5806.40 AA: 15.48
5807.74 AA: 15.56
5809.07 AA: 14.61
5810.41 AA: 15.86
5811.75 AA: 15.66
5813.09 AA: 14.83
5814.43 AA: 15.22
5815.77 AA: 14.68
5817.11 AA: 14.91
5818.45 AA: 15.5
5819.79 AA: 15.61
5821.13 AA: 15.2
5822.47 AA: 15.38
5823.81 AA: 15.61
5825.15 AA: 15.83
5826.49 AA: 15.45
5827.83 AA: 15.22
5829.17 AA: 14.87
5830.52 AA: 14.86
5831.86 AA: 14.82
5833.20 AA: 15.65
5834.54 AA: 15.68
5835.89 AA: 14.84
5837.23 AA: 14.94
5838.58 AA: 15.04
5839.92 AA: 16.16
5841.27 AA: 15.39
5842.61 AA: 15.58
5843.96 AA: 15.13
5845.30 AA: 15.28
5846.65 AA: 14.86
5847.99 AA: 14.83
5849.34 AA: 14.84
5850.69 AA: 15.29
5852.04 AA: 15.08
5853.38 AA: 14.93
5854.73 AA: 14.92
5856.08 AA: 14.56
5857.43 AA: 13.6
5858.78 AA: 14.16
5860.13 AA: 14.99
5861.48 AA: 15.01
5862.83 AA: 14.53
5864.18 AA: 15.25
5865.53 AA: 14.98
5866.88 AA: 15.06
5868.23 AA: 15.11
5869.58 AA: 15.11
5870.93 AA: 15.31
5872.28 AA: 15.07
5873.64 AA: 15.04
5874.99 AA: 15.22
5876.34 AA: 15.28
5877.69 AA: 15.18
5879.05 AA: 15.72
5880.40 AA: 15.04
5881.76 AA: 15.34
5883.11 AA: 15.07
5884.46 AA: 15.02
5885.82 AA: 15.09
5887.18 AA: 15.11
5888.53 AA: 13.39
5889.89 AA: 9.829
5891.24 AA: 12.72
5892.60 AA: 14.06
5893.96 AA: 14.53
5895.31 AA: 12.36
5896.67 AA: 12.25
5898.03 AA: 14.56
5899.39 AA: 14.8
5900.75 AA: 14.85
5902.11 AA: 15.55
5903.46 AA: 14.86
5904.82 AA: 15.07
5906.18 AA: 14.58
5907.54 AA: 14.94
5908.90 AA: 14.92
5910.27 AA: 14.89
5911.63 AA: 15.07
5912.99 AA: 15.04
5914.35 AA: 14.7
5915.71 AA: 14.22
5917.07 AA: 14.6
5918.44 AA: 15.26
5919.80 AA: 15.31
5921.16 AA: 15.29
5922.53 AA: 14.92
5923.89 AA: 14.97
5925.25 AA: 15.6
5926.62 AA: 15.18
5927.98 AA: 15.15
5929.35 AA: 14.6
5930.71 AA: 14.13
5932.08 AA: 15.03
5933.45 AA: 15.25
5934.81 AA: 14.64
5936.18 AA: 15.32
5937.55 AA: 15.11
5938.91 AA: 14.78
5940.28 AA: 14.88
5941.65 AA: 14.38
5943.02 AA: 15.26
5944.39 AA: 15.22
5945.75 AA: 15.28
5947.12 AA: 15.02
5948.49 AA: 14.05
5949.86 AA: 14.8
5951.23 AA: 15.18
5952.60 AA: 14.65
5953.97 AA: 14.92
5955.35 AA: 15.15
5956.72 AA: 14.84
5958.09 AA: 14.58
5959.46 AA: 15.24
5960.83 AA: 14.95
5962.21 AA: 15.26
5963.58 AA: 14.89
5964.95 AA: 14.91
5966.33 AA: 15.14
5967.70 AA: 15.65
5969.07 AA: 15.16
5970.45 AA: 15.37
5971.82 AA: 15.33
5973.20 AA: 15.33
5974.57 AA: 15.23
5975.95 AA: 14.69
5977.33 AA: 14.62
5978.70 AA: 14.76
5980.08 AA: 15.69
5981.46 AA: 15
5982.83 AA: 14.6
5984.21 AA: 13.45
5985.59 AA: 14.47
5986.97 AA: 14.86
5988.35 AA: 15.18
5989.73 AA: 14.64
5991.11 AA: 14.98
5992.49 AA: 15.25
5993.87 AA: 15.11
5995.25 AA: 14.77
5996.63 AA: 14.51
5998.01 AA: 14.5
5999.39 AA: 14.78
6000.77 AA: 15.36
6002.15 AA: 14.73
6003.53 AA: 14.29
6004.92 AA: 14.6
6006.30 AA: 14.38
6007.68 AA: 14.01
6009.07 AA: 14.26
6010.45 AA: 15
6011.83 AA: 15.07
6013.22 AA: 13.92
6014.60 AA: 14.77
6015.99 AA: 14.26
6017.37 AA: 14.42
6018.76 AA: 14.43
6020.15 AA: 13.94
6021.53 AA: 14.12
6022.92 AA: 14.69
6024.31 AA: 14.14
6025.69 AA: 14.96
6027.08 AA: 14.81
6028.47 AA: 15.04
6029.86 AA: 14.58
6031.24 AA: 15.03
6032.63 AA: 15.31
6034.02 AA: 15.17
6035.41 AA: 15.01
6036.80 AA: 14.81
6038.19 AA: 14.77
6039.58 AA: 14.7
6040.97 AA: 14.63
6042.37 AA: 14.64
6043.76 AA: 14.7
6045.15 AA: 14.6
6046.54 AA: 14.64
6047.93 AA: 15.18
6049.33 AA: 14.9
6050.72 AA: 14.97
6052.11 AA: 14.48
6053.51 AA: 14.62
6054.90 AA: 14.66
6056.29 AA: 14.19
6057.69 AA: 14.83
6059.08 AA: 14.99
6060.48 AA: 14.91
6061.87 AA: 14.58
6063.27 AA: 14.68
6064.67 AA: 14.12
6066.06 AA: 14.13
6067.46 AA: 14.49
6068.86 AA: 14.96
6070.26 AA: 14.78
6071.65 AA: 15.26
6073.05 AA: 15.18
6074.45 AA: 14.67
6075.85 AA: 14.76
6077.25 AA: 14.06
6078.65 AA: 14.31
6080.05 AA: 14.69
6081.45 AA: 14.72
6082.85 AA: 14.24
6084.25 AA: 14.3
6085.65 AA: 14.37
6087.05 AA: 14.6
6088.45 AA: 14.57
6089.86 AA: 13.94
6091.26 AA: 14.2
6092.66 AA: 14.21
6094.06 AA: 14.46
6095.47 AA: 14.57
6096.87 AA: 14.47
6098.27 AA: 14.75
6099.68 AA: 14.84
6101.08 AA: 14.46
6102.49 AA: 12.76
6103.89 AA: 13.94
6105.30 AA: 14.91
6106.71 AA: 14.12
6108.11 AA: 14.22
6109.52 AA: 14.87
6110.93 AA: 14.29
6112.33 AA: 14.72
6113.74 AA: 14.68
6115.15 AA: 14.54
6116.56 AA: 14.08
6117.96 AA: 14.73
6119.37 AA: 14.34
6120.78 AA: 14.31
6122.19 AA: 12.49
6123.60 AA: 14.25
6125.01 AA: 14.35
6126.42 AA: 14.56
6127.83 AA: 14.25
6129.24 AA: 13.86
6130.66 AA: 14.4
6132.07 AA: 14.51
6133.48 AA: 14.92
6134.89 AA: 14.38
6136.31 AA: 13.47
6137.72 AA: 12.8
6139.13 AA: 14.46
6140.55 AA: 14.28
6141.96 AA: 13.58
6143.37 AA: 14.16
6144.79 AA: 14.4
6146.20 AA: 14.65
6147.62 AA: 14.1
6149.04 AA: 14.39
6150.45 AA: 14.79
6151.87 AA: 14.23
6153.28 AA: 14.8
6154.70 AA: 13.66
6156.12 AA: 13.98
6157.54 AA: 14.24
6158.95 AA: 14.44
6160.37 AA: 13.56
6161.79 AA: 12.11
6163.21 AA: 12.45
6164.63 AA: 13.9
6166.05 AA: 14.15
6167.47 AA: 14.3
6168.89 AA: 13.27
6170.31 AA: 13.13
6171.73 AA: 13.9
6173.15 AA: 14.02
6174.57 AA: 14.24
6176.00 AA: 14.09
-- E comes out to 1.65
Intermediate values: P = -0.060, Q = 0.46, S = 15.69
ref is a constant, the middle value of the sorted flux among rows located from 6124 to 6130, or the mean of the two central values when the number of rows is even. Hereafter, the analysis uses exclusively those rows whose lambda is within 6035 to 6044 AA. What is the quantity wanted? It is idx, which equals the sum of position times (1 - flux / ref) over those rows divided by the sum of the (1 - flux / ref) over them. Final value 6039.0 AA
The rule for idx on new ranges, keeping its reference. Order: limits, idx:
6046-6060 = 6052.2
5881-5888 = 5884.3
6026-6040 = 6033.1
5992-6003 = 5997.0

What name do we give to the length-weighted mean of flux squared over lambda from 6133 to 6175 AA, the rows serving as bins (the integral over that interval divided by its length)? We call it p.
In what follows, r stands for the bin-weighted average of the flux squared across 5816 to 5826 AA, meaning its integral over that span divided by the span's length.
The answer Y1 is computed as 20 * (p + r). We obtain 8649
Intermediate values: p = 195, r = 237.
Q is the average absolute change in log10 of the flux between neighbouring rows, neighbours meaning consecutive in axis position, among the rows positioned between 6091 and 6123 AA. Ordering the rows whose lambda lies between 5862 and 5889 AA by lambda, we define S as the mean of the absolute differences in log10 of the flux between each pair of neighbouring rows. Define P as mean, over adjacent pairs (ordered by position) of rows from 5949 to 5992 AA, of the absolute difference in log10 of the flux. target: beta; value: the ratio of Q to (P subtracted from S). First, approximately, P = 0.011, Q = 0.016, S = 0.0086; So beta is -5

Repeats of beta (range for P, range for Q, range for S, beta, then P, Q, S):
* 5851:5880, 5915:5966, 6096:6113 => 1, 0.009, 0.011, 0.0200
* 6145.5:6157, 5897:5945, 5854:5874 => -2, 0.017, 0.010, 0.0102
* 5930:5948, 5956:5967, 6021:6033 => 7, 0.012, 0.009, 0.0130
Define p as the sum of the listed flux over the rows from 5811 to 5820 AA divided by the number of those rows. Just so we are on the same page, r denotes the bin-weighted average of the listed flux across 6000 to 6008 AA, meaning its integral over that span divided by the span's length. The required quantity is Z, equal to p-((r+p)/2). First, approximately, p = 15.2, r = 14.6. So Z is 0.3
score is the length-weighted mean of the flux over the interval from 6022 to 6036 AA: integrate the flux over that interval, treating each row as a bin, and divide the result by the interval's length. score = 14.9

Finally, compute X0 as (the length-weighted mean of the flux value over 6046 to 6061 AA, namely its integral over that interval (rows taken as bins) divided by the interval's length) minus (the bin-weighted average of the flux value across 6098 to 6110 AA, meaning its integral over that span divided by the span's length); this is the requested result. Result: 0.5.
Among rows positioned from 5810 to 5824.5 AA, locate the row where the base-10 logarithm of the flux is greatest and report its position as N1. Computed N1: 5810.41 AA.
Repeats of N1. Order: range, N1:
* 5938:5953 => 5945.75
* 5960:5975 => 5967.70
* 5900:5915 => 5902.11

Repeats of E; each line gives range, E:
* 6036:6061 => 1.56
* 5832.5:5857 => 1.67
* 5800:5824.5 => 1.68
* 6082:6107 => 1.57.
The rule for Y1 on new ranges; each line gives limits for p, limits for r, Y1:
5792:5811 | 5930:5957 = 9204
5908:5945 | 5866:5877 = 9063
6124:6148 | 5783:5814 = 8700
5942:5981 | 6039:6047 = 8816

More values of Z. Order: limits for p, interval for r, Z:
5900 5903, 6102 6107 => 0.6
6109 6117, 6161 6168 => 0.6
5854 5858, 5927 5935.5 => -0.2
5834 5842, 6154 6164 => 0.9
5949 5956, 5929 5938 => 0.0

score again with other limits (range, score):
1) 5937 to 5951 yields 14.9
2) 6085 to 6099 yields 14.4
